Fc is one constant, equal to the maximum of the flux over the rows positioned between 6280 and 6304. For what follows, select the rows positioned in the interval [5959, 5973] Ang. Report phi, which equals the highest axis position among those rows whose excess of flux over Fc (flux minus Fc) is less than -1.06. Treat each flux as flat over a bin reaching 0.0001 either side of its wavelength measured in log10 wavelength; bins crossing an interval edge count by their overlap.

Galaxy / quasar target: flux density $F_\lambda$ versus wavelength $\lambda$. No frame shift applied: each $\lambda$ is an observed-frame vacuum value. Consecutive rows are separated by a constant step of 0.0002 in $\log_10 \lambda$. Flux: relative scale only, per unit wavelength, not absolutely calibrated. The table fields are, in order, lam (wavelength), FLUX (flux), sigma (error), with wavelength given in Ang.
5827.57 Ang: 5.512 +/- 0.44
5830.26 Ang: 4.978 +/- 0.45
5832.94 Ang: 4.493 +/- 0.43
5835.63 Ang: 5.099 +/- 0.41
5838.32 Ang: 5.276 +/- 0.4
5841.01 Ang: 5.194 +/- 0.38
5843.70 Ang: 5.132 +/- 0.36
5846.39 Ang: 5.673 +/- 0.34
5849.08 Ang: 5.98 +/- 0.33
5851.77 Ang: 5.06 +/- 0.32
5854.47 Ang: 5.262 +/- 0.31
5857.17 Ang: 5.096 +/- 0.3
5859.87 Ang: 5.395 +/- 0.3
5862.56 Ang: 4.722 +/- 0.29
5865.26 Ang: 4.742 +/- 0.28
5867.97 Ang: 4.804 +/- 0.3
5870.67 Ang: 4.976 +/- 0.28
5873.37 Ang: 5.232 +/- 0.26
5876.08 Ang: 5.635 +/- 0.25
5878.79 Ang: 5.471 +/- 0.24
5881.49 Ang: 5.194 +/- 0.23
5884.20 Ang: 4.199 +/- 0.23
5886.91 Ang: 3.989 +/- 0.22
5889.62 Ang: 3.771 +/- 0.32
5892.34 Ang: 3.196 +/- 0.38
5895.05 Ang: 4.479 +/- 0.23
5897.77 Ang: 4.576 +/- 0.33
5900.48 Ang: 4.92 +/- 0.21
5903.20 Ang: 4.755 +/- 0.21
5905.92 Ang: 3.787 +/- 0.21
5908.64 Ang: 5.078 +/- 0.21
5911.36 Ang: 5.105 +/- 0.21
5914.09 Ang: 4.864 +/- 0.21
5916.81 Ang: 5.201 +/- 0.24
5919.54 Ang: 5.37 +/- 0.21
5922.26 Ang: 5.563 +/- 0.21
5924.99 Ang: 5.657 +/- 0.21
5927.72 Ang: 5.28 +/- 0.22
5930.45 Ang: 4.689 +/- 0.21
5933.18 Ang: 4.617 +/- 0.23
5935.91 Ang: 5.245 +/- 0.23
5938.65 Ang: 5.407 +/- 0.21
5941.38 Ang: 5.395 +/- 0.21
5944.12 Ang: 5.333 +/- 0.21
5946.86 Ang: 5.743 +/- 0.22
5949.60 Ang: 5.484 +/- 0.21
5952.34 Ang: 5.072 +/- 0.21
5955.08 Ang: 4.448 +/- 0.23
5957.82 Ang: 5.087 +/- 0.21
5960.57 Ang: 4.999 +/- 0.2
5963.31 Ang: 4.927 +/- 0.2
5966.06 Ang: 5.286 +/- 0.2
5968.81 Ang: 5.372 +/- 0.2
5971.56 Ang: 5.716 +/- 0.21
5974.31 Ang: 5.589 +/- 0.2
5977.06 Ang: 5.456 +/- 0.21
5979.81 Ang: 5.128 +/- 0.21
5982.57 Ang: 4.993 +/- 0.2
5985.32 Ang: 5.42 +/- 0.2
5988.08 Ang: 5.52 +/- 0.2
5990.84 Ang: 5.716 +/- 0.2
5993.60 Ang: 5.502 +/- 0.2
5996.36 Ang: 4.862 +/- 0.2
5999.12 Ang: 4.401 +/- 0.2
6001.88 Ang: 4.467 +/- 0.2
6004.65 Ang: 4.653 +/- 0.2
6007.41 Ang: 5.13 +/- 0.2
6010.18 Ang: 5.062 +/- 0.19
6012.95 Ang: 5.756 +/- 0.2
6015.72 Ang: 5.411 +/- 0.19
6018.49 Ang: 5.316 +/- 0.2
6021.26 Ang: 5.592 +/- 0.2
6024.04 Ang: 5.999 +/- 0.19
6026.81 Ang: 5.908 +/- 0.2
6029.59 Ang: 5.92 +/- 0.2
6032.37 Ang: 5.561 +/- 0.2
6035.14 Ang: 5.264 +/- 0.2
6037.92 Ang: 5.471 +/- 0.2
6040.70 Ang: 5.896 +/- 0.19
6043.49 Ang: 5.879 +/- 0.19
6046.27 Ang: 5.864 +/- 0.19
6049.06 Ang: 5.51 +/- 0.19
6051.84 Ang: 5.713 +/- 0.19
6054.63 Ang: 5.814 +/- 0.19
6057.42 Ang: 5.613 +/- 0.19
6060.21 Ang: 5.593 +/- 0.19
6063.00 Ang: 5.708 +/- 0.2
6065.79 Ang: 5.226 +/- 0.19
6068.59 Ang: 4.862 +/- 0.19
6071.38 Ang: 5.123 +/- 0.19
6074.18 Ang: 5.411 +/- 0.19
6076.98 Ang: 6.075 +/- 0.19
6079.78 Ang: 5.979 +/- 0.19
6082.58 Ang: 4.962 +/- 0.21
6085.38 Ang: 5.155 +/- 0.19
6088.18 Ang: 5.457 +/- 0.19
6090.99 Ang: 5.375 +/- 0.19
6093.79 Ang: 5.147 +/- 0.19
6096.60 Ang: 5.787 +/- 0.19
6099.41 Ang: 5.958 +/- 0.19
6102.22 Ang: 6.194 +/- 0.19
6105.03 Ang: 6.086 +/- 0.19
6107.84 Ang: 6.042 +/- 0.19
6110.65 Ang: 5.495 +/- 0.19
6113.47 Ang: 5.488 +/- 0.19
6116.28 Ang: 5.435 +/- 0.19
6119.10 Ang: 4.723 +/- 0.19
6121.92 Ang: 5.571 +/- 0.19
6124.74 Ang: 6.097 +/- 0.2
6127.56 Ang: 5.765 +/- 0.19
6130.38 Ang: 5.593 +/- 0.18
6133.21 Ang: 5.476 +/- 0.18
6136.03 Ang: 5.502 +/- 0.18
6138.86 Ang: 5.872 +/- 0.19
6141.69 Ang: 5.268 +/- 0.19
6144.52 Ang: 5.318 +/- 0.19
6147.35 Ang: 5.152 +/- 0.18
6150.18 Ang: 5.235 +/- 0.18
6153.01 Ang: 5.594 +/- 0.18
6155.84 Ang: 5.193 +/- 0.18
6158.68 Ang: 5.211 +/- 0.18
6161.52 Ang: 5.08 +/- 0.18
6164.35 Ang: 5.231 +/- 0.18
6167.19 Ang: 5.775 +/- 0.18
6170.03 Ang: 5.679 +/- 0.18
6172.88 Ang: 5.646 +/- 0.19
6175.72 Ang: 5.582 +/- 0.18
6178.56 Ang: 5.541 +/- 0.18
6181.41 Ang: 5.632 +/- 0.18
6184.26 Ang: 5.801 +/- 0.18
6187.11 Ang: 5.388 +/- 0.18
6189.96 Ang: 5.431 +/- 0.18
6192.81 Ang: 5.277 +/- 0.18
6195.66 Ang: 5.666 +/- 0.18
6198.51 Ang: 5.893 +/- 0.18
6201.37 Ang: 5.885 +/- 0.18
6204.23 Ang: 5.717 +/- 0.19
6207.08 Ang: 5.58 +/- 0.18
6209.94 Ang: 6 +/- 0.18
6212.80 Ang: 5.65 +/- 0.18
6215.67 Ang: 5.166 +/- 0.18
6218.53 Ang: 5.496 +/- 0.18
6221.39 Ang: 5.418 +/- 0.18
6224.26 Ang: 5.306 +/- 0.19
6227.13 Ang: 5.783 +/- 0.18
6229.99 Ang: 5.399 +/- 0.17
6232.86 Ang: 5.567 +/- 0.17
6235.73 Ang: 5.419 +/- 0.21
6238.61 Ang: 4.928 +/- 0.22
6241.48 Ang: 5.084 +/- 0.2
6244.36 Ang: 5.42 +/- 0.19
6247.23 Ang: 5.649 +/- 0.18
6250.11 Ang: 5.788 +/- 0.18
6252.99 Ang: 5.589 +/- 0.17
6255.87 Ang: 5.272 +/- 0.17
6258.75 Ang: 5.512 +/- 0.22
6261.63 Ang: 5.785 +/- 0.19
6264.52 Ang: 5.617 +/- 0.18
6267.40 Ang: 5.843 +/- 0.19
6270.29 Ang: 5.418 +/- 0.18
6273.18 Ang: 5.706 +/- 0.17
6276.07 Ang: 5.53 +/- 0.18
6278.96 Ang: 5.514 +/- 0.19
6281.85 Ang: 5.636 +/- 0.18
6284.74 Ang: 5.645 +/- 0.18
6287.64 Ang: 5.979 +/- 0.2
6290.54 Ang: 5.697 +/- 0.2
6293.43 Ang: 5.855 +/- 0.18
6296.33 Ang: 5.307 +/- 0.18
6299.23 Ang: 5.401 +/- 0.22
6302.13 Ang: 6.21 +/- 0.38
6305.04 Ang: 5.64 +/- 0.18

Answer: 5963.31 Ang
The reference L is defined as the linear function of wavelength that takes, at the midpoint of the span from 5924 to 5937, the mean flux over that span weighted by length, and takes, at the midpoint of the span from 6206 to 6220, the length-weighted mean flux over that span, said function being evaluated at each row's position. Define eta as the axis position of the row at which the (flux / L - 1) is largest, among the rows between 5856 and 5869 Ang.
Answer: 5859.87 Ang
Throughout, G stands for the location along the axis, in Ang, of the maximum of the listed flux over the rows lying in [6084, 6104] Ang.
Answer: 6102.22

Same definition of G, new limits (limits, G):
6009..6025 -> 6024.04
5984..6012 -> 5990.84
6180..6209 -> 6198.51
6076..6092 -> 6076.98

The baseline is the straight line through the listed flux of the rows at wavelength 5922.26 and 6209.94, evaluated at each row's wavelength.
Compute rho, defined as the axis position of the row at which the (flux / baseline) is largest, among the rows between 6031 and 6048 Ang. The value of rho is 6040.70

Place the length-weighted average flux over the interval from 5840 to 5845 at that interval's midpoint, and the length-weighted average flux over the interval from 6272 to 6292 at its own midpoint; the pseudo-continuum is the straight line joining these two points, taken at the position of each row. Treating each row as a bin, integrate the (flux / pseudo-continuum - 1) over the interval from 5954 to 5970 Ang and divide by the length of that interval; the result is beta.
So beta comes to -0.05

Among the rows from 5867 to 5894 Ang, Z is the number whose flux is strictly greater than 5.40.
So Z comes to 2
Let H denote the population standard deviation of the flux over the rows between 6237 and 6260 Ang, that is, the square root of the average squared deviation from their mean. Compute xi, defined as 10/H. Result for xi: 37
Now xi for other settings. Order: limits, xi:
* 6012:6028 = 40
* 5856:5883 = 33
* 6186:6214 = 45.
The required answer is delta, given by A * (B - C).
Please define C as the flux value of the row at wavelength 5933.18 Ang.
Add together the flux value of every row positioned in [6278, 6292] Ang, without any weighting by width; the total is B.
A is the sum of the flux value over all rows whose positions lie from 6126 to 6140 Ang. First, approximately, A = 28.2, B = 28.5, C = 4.617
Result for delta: 673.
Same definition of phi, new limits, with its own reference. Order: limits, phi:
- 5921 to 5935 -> 5933.18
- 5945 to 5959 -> 5957.82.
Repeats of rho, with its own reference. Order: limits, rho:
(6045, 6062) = 6046.27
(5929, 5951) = 5946.86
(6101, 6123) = 6102.22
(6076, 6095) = 6076.98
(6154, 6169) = 6167.19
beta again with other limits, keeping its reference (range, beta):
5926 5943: -0.03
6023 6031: 0.10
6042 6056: 0.07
